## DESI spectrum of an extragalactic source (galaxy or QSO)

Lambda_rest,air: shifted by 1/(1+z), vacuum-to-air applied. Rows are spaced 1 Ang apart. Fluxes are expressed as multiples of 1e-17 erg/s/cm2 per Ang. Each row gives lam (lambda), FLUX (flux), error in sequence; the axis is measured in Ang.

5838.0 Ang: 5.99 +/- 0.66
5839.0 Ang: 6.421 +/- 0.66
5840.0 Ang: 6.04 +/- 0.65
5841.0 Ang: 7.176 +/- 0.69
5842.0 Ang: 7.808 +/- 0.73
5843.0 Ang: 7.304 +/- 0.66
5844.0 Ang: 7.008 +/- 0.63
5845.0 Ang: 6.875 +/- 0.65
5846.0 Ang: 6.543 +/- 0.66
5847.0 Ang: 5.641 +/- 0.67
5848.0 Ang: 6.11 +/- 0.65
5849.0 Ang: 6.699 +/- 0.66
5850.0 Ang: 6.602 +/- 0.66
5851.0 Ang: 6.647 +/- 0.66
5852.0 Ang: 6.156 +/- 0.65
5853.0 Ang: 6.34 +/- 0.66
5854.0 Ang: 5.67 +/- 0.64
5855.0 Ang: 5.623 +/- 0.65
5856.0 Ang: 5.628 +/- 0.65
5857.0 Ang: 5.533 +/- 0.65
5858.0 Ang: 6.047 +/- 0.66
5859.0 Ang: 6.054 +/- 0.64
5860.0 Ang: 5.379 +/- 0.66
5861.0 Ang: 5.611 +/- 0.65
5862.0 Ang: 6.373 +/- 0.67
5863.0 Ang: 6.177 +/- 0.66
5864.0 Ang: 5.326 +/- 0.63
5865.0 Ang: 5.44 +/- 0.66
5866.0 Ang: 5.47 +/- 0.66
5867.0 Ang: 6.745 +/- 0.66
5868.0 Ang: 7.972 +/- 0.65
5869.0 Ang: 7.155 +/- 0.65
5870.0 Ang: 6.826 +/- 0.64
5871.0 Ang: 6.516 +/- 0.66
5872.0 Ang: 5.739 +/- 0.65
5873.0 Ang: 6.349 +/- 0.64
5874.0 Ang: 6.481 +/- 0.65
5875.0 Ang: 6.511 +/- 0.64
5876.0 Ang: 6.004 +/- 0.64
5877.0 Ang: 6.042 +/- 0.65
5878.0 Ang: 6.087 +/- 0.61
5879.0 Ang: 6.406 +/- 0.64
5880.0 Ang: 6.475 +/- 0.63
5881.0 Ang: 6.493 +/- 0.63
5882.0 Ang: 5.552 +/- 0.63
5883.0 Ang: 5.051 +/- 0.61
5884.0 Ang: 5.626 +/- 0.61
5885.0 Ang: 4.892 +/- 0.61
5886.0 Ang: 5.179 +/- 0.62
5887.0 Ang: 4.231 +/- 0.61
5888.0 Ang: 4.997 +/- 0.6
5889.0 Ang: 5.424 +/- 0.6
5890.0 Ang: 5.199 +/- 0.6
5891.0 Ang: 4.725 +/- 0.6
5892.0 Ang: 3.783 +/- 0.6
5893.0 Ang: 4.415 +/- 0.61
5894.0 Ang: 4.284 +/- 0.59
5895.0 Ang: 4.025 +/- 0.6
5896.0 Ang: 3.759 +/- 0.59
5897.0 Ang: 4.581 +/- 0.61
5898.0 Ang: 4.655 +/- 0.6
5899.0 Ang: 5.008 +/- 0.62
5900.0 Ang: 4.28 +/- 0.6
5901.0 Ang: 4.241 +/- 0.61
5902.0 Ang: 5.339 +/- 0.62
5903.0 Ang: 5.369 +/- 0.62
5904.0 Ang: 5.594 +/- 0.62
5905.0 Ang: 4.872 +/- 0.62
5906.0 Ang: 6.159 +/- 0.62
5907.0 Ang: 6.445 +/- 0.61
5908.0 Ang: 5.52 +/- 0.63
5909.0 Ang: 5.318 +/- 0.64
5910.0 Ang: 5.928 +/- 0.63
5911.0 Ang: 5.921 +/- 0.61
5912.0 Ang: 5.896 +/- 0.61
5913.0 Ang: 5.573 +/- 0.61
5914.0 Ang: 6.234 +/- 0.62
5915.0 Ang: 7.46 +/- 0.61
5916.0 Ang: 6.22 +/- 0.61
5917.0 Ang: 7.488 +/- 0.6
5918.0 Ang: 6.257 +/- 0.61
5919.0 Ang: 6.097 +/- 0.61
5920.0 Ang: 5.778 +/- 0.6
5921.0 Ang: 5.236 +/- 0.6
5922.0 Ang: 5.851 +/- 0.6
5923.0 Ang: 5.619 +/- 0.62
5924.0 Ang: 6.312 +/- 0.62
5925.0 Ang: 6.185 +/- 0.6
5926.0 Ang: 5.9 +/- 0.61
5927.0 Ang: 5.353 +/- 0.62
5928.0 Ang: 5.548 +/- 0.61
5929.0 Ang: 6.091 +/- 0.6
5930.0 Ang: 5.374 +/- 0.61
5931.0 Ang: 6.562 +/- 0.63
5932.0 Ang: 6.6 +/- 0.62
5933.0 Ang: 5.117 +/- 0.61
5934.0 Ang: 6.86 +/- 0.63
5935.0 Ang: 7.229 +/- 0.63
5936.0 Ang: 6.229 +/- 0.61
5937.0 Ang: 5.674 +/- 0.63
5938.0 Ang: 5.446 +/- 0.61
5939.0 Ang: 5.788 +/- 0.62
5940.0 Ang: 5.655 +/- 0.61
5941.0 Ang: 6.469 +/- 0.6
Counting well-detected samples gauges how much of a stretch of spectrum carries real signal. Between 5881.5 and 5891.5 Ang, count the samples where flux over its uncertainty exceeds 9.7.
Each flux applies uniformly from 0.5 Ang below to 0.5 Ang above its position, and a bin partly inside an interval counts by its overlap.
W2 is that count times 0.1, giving 0.0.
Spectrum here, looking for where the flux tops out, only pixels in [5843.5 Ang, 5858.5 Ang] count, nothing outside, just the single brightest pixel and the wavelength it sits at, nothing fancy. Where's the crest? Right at 5844.0 Ang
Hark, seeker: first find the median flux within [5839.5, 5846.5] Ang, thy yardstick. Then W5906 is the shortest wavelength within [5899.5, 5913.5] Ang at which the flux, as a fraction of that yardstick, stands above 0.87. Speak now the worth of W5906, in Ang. 5906.0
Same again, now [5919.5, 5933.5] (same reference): 5924.0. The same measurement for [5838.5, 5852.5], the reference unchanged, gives 5839.0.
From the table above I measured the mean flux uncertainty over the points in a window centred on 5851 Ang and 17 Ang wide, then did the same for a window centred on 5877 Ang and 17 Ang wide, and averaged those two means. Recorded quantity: 0.644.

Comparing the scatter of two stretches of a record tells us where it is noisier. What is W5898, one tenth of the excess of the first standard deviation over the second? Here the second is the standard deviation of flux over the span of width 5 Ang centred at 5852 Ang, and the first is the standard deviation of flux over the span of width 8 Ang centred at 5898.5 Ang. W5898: 0.01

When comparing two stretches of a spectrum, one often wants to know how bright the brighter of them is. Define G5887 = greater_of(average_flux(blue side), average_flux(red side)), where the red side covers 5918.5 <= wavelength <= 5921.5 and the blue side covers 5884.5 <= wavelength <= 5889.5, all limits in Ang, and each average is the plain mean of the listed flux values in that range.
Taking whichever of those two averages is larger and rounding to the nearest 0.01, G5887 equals 5.70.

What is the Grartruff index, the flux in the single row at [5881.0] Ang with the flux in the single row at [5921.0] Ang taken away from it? 1.26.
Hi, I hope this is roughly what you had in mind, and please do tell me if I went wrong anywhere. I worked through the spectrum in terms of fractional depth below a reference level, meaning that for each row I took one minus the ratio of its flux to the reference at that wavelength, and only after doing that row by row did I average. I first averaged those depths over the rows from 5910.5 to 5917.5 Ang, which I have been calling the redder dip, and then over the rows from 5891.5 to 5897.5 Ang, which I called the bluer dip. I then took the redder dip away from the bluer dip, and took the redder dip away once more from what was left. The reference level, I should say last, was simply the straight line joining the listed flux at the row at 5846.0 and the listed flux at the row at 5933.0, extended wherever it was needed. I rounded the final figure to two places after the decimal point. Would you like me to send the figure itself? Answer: 0.64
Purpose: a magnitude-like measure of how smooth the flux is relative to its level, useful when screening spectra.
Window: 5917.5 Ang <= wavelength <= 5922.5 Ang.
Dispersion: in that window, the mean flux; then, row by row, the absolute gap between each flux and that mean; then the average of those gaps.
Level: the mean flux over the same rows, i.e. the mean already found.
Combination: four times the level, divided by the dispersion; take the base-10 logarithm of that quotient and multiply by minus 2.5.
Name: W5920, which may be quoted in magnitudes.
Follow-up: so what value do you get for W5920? -4.8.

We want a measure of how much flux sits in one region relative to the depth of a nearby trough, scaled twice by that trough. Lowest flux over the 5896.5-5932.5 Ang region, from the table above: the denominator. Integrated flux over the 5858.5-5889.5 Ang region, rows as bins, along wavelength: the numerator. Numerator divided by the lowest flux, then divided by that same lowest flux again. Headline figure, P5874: 10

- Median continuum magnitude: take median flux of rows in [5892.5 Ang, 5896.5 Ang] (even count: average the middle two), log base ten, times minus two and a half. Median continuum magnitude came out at -1.55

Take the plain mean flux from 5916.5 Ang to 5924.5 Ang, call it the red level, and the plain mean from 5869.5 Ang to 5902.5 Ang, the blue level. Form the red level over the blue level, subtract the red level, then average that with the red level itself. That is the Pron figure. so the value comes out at 0.57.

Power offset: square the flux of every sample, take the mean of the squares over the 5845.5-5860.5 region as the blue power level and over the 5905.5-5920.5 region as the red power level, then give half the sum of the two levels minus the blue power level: 1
